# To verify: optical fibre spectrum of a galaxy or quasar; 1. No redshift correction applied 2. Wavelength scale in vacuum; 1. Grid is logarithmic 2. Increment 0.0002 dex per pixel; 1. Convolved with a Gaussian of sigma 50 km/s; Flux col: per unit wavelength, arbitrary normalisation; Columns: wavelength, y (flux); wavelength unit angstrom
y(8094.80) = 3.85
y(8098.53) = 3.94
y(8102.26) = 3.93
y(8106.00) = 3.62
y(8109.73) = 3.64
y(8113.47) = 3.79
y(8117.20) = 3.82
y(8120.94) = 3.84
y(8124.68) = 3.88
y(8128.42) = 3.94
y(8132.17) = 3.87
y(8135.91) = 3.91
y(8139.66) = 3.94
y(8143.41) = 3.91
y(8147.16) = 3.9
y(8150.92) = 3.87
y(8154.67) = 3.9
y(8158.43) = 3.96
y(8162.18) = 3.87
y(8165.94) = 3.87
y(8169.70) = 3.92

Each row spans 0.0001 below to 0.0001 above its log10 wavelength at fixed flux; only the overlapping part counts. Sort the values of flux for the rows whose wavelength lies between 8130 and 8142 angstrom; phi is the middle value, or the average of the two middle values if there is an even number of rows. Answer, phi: 3.91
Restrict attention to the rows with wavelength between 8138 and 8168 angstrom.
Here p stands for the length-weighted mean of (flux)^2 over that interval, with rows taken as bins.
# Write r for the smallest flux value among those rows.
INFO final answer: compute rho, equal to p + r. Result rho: 19.1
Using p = 15.2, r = 3.87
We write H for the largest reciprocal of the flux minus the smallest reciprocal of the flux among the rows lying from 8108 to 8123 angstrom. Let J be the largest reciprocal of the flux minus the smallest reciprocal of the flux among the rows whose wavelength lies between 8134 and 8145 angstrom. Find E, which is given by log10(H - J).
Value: -1.91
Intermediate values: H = 0.0143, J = 0.0019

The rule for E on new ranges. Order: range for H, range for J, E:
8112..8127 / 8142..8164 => -3.61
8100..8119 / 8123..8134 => -1.76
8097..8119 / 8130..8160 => -1.78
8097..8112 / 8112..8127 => -1.79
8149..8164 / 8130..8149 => -2.89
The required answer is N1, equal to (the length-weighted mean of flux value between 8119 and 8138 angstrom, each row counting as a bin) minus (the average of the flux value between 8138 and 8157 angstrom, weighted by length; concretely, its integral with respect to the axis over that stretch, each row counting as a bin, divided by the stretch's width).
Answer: -0.02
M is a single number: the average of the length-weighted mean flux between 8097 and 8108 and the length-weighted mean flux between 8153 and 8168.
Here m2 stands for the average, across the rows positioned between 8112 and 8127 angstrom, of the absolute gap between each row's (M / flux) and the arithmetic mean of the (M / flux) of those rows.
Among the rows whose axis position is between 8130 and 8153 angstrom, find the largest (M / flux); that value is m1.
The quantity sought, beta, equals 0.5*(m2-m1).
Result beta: -0.495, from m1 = 1.00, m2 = 0.0072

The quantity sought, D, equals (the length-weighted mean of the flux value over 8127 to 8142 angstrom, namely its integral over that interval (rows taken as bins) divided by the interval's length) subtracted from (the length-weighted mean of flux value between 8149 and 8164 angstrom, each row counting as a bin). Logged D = -0.01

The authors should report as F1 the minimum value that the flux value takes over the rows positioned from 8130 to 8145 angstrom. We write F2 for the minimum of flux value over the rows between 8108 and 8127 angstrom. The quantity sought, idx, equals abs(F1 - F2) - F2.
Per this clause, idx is -3.4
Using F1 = 3.87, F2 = 3.64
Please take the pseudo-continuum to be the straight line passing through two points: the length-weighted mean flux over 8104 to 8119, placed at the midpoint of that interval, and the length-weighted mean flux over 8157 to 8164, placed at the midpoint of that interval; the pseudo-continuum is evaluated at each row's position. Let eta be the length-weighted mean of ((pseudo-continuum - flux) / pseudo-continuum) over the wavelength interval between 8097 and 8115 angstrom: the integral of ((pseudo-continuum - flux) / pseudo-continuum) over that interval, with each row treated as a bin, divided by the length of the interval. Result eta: -0.023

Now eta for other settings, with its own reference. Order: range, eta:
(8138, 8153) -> -0.013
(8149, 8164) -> 0.000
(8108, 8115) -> 0.002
